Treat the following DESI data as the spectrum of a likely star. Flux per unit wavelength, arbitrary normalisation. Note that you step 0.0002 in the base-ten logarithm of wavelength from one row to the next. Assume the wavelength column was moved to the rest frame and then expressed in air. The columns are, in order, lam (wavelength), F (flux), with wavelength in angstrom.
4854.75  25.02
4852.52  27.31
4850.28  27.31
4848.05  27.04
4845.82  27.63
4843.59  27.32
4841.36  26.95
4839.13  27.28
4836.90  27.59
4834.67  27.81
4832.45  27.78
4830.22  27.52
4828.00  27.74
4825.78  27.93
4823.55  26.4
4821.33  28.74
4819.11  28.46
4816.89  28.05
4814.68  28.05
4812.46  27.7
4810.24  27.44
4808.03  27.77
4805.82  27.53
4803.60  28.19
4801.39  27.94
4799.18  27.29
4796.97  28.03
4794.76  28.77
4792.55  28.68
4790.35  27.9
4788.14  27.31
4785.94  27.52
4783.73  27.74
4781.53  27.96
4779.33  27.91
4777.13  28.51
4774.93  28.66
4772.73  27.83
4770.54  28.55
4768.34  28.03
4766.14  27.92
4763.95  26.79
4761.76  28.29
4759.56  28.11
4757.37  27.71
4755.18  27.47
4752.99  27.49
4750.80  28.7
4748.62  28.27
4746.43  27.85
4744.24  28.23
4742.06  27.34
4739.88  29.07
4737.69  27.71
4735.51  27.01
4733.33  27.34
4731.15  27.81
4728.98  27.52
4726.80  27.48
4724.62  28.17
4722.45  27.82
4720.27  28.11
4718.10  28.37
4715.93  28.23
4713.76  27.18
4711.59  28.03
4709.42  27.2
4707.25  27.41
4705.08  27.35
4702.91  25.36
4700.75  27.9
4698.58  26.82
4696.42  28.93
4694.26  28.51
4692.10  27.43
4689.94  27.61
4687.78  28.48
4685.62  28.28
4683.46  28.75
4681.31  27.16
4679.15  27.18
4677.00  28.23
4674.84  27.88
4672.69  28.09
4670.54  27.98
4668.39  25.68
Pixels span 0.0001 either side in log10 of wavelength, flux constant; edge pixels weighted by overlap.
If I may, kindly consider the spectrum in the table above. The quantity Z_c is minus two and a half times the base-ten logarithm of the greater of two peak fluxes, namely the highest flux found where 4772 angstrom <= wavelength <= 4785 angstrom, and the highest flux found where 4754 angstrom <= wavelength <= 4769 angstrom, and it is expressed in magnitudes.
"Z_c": -3.64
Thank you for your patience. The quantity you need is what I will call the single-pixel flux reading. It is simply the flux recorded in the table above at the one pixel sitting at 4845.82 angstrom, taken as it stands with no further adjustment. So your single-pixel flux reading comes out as 27.63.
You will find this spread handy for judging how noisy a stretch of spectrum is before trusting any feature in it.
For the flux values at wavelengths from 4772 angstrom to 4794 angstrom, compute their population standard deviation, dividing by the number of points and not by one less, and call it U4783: 0.445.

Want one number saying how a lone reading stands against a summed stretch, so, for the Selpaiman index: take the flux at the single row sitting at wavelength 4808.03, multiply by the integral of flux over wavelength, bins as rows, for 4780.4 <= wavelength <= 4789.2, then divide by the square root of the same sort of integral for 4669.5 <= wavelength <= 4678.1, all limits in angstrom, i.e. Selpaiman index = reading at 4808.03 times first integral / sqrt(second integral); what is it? 435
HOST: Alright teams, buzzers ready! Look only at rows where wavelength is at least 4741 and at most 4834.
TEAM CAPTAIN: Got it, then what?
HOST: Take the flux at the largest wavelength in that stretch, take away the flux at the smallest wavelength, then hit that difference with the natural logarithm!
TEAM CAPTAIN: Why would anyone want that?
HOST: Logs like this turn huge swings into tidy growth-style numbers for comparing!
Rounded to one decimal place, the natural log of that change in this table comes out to -0.8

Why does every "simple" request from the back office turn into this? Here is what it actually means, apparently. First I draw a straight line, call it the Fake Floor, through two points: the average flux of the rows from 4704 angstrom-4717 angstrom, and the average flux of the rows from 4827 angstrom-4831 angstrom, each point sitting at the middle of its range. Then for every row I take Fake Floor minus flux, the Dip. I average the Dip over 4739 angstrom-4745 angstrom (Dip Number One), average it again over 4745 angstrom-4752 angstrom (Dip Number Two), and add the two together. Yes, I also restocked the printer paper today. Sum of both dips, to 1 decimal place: -1.3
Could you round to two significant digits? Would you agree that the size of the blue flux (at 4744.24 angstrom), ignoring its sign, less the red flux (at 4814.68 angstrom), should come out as 0.18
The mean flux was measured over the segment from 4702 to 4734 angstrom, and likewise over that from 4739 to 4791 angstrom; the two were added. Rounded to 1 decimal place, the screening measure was 55.5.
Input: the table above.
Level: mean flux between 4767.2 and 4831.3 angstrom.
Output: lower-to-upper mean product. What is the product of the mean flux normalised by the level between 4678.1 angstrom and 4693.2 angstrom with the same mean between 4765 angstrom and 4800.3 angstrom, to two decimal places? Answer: 1.00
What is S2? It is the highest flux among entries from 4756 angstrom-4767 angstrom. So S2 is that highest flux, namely 28.29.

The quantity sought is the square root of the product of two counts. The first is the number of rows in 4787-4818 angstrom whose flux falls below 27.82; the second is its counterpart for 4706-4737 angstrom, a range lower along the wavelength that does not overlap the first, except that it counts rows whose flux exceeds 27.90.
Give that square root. 5.5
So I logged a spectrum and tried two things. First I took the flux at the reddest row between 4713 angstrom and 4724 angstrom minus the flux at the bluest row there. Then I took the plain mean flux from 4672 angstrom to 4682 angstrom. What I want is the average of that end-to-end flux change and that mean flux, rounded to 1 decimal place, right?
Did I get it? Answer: 14.2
